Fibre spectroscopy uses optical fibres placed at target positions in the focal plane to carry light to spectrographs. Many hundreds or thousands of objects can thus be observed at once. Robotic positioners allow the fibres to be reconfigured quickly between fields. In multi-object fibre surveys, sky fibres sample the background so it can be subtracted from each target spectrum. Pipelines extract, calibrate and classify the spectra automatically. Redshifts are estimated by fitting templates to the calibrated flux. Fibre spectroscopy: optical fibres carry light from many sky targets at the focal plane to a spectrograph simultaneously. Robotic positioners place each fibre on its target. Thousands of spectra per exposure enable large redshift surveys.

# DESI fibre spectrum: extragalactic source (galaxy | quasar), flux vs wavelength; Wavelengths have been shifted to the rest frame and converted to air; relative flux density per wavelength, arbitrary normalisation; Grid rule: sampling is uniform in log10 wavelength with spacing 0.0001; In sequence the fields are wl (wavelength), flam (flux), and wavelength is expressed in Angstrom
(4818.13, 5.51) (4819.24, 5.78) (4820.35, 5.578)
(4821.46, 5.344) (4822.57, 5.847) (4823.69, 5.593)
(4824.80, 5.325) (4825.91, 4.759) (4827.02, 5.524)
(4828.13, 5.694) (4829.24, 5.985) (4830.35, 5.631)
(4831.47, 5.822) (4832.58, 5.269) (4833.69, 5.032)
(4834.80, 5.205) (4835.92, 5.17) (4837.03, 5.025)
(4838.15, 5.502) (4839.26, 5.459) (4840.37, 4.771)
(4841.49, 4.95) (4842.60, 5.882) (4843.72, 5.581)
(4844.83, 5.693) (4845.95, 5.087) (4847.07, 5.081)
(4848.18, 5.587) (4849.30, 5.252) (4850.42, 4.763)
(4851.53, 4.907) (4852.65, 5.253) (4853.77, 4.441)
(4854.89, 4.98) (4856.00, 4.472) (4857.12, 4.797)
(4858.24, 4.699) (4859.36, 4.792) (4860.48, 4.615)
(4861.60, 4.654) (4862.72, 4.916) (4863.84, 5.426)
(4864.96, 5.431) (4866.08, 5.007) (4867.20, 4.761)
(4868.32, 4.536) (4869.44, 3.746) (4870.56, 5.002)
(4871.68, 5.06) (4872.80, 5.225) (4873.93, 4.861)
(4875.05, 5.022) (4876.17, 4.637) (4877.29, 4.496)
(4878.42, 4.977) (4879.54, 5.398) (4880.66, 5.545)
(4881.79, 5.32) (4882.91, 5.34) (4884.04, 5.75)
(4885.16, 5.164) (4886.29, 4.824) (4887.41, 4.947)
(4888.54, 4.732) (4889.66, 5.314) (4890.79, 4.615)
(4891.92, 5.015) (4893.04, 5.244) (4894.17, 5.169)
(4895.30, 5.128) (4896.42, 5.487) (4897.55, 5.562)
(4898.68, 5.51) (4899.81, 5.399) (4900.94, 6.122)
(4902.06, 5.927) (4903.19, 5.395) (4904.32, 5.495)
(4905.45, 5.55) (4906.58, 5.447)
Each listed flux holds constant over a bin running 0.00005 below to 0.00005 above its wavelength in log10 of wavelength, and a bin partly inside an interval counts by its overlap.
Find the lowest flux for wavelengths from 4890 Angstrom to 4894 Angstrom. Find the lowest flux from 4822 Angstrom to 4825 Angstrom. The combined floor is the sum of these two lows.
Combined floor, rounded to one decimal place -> 9.9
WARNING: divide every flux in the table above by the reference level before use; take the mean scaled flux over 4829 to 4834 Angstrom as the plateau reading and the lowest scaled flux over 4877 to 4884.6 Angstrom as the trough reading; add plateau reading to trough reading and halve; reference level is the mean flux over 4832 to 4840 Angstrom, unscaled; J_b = 0.959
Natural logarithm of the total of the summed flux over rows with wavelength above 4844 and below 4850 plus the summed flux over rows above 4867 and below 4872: 3.91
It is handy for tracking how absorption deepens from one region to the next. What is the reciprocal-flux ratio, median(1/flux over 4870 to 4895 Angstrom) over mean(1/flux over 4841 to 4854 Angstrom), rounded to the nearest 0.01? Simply 1.03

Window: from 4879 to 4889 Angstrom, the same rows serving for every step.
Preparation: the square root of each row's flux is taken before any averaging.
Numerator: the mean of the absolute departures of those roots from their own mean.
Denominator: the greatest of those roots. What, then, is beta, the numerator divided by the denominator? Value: 0.0250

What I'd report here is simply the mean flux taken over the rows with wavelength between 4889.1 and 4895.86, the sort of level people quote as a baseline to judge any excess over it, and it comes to 5.1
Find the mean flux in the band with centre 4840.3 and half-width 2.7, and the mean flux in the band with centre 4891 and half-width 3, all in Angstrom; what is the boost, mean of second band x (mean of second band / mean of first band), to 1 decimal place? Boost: 4.7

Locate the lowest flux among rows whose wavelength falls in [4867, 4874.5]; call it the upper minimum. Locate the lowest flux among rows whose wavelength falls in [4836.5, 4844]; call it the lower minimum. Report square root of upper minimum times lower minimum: 4.2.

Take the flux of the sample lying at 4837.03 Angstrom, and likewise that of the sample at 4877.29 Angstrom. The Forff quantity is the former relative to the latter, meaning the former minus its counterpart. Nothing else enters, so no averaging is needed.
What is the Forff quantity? 0.53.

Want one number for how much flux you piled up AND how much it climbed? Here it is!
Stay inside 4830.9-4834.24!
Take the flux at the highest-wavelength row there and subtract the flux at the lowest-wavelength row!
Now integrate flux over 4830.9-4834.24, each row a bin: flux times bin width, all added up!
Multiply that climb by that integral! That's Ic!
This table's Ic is -14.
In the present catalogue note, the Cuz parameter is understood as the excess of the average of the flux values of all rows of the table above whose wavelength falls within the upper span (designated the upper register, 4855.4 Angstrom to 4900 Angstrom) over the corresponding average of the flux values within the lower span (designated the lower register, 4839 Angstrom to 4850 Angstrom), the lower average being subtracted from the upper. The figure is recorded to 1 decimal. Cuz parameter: -0.3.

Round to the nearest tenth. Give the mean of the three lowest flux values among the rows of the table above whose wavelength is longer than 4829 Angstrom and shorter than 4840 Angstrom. 5.1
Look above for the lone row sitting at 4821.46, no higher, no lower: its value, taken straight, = 5.344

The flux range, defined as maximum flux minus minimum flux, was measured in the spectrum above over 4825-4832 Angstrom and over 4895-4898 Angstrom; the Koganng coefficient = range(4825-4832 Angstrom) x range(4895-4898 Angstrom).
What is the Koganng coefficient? 0.5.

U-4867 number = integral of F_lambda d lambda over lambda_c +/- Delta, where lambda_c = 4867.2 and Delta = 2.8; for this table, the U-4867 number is 26.3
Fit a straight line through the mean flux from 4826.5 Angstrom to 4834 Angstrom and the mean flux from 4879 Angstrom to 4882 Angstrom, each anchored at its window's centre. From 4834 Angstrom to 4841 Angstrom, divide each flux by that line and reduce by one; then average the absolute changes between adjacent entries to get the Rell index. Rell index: 0.050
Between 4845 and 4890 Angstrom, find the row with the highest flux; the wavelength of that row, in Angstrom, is 4884.04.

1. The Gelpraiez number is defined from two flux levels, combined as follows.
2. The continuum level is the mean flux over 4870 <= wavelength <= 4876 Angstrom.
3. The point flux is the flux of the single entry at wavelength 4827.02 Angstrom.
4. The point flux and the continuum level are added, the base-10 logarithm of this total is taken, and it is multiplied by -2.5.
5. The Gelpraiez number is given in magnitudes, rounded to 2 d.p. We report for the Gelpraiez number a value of -2.56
